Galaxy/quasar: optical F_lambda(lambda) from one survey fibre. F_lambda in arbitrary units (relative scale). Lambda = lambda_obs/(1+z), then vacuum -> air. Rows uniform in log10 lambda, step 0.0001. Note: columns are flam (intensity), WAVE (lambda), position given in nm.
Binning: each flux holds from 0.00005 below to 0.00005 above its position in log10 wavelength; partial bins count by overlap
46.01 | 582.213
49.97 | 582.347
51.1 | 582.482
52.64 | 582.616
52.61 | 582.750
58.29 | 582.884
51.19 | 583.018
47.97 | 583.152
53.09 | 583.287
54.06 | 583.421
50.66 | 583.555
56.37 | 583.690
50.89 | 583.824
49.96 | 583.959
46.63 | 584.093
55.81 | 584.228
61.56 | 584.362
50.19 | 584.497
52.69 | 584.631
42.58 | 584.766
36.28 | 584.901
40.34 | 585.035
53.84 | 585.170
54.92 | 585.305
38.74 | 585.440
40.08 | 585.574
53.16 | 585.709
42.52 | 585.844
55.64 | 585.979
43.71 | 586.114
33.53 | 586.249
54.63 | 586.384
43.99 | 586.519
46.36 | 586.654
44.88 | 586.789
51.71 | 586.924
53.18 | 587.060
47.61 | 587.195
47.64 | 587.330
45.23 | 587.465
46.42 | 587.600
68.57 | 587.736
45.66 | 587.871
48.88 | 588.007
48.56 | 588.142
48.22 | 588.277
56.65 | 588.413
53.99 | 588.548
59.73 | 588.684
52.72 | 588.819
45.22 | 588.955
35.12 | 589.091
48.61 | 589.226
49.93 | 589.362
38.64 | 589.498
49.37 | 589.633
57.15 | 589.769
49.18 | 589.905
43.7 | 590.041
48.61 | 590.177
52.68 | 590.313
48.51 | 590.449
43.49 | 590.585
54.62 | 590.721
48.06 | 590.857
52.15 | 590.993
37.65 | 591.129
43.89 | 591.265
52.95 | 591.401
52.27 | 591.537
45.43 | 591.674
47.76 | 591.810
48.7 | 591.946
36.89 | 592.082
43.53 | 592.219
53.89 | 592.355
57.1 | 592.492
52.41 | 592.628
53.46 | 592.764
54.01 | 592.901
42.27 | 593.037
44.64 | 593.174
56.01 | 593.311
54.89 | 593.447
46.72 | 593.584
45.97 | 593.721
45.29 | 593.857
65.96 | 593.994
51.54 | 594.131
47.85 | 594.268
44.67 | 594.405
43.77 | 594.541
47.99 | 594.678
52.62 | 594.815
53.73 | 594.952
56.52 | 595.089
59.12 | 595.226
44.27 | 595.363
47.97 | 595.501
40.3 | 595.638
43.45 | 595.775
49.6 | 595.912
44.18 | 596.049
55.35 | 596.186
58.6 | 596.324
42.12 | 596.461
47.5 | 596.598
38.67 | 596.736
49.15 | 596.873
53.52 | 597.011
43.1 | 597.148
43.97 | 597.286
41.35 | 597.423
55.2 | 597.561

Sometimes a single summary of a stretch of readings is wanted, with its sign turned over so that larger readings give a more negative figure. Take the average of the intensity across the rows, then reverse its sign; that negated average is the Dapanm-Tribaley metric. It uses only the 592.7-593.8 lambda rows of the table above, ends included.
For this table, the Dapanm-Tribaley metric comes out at -49.7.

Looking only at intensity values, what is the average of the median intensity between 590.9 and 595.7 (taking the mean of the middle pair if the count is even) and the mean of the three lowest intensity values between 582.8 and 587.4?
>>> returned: 42.1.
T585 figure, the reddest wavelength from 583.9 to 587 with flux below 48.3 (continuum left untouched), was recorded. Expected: 586.789 nm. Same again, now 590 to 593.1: 593.037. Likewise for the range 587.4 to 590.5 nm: 590.041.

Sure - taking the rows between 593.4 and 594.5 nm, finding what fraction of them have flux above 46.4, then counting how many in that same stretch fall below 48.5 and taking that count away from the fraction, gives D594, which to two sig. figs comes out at -4.4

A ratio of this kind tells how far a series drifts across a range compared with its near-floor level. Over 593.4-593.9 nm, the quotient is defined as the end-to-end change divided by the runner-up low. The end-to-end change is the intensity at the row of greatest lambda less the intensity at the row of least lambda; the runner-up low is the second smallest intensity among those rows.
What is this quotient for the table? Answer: -0.21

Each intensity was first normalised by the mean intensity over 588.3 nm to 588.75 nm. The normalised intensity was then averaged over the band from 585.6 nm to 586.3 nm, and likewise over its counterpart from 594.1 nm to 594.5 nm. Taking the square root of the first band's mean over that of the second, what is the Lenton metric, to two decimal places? 0.98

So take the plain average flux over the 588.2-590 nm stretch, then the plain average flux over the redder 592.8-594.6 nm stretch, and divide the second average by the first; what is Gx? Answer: 1.00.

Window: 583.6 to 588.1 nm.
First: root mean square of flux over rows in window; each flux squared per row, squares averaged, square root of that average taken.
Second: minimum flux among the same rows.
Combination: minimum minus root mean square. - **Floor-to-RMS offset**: -15.6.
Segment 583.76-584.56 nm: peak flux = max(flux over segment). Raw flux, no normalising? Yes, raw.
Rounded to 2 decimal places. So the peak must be 61.56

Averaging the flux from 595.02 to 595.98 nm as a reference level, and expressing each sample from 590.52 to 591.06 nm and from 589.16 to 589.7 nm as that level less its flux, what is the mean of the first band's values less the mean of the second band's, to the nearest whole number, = -3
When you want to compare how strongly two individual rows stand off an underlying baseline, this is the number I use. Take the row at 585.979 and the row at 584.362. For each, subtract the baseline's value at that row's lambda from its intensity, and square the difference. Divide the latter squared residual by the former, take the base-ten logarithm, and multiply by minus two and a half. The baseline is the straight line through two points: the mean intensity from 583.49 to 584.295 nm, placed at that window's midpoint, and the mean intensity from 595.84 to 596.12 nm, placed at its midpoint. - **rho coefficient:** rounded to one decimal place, -1.6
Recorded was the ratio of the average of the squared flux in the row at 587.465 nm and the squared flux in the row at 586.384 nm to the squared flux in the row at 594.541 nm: 1.31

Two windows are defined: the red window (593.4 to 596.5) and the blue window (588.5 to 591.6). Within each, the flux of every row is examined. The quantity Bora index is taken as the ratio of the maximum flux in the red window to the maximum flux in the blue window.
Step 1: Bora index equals 1.10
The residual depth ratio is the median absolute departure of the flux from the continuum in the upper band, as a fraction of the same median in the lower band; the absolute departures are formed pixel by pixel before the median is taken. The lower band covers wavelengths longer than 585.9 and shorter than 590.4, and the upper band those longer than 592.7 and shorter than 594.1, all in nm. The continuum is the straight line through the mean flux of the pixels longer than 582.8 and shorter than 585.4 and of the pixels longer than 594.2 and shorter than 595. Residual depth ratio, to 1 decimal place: 1.2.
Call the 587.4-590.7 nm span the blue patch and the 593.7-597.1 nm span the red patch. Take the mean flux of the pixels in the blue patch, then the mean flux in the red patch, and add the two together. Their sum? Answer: 98.6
